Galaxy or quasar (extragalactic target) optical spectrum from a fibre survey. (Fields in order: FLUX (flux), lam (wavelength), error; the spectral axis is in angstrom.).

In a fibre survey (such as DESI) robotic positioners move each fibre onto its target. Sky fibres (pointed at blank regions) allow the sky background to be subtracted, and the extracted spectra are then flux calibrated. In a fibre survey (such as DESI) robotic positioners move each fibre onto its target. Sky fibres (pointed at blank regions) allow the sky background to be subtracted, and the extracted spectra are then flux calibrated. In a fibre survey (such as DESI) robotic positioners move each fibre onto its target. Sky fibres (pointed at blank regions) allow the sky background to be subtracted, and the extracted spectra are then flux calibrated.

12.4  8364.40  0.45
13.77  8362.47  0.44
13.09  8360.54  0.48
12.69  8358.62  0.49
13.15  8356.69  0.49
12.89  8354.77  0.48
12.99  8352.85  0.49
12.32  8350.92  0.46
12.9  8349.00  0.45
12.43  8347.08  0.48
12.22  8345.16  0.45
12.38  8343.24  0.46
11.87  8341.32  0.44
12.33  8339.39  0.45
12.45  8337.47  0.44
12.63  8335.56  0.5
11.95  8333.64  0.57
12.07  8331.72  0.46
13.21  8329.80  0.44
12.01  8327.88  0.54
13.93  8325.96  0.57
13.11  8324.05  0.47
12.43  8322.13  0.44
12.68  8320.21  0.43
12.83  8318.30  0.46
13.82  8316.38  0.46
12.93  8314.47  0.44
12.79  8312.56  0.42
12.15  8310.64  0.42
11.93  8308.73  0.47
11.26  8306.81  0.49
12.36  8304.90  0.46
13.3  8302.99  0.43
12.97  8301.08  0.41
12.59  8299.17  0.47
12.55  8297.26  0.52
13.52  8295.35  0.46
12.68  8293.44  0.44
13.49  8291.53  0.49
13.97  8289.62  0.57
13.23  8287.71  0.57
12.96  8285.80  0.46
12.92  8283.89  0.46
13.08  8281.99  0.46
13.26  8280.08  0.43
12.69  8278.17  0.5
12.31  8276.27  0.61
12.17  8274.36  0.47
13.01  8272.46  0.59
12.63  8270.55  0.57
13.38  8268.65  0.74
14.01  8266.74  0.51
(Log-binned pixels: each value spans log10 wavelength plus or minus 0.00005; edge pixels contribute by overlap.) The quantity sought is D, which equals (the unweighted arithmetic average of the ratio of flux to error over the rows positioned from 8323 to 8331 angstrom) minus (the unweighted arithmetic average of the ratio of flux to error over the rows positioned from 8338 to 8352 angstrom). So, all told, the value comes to -1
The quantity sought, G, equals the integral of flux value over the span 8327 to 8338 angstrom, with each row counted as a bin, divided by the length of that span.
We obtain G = 12.4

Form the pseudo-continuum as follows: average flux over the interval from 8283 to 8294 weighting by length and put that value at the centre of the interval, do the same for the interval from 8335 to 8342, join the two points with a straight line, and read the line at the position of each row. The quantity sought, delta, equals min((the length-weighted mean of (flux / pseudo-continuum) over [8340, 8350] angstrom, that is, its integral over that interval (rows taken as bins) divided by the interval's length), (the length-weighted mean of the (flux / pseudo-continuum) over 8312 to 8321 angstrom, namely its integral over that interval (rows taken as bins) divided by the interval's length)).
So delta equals 1.01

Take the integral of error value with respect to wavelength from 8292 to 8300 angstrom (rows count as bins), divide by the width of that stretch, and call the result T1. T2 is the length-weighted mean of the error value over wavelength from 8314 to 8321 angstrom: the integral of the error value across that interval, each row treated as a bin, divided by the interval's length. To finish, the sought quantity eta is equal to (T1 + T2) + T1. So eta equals 1.40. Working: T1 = 0.474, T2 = 0.449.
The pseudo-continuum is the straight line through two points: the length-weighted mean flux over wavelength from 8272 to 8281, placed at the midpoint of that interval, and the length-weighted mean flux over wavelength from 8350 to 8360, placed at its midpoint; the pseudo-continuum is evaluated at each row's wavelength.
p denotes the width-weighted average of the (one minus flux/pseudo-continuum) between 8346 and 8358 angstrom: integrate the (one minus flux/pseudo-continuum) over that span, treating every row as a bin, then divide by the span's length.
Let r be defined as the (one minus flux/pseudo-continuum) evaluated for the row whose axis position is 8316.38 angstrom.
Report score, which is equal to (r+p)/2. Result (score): -0.04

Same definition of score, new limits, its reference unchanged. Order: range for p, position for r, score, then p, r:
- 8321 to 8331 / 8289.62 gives -0.06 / -0.011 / -0.10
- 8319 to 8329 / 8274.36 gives 0.02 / -0.006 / 0.04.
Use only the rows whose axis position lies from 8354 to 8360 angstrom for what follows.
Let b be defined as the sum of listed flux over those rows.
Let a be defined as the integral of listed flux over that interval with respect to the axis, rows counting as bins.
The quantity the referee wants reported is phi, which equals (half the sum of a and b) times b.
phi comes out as 2252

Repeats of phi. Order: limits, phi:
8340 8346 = 1994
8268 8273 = 2028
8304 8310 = 1897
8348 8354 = 2191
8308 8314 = 2047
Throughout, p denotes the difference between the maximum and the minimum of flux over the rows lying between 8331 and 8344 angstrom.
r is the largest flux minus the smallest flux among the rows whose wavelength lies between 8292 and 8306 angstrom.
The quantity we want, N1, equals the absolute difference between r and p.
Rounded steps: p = 0.76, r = 1.16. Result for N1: 0.40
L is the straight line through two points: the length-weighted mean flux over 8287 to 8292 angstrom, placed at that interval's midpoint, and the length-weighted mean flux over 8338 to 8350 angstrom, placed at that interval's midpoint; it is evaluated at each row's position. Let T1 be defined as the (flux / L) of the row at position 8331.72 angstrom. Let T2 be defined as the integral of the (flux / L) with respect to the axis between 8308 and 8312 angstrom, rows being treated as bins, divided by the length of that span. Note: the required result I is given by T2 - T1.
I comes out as -0.032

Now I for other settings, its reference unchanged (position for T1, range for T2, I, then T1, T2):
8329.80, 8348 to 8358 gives 0.015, 1.04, 1.06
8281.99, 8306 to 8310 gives -0.067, 0.95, 0.88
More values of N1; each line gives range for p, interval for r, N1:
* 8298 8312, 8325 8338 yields 0.06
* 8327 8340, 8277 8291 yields 0.02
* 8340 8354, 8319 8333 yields 0.80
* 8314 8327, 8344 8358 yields 0.57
